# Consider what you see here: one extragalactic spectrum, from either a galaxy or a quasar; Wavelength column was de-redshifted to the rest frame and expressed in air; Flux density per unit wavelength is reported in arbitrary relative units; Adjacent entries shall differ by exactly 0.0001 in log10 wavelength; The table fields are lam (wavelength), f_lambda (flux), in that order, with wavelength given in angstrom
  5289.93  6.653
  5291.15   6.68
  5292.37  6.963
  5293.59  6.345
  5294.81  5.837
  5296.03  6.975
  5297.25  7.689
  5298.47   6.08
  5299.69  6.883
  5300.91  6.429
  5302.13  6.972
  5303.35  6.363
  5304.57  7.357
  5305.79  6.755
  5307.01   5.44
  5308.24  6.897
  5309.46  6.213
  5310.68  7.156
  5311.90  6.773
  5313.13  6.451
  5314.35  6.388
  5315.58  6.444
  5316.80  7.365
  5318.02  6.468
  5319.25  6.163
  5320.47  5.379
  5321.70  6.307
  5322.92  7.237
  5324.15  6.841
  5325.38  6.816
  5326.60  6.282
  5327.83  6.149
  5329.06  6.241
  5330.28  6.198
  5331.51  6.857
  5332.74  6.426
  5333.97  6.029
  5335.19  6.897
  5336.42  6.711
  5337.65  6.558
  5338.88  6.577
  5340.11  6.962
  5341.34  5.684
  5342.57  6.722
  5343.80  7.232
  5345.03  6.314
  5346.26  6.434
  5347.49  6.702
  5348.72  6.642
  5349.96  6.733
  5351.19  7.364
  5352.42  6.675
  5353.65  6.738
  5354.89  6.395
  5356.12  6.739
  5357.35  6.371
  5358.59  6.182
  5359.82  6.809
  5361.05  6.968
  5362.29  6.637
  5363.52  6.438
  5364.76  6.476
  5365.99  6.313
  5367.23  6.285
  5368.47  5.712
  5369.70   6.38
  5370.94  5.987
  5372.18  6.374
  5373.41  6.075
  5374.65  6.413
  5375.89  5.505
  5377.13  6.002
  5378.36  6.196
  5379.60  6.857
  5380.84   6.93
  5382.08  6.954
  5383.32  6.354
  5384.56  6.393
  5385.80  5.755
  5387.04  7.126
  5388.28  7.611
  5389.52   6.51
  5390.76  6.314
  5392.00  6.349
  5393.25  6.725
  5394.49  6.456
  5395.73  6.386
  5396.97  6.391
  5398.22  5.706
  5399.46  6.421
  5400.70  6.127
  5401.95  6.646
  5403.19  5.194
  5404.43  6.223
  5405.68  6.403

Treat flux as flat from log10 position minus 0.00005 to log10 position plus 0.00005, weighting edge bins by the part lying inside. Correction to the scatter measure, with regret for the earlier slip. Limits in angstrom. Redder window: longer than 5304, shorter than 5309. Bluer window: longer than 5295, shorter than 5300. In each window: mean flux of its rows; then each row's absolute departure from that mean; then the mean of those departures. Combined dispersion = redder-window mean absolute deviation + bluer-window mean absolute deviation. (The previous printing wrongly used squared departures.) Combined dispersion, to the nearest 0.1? 1.0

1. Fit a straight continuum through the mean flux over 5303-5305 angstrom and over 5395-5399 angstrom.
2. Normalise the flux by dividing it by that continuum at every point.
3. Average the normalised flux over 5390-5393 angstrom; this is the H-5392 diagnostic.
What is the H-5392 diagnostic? 1.02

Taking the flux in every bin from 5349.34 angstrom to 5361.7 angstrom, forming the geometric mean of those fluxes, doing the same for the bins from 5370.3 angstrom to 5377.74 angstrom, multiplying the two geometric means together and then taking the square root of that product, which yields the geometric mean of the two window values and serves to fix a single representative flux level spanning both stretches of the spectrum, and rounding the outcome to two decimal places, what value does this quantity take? 6.36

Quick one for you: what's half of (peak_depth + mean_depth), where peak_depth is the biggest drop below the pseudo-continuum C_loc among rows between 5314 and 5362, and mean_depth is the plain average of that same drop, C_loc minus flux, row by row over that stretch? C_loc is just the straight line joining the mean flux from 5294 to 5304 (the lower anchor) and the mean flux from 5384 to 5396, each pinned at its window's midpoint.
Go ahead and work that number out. 0.65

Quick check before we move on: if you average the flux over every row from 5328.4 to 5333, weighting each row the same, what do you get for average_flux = 6.43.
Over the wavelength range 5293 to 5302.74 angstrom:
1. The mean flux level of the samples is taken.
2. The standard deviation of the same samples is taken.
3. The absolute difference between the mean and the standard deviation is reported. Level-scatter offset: 6.1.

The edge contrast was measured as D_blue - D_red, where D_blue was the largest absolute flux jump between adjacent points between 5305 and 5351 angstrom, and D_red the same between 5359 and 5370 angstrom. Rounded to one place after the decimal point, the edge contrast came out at 0.8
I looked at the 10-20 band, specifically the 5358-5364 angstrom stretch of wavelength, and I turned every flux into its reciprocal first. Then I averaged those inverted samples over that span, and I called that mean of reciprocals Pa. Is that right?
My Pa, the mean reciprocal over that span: 0.152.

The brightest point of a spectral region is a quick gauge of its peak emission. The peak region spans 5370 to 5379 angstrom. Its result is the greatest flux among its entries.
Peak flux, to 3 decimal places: 6.413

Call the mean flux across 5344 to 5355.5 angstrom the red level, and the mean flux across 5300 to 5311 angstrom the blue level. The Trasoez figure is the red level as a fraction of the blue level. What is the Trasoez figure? 1.01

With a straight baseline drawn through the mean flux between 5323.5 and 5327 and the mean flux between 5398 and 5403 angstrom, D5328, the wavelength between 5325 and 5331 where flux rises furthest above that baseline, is 5325.38 angstrom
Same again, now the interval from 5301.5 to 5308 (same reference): 5304.57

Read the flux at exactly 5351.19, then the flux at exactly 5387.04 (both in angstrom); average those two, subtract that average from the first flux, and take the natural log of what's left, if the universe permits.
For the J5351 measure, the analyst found -2.1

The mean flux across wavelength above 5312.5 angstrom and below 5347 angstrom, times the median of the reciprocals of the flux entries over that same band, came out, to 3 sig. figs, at 1.01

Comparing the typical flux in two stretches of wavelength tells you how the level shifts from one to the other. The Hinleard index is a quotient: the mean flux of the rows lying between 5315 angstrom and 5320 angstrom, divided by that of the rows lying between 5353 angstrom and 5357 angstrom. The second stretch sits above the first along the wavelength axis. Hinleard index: 1.00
